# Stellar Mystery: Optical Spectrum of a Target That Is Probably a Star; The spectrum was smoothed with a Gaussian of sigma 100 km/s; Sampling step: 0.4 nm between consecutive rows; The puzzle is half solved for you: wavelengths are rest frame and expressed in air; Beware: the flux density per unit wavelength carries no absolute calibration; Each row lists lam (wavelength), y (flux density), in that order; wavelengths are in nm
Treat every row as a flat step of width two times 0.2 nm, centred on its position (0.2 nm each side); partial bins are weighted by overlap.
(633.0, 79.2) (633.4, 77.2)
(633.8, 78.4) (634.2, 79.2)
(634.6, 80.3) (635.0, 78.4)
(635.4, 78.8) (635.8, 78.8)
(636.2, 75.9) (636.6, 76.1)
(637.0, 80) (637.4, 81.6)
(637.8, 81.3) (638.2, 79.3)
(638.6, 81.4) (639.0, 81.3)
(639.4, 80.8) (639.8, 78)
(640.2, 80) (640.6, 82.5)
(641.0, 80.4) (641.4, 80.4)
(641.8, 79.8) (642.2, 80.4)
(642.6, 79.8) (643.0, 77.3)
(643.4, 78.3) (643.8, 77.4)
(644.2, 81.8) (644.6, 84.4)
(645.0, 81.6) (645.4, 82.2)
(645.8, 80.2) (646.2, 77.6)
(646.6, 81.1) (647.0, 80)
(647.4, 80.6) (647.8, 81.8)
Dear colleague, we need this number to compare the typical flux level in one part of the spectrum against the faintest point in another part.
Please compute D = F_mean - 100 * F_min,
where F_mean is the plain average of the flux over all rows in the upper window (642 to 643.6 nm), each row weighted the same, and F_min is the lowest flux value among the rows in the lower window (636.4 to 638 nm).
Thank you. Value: -7531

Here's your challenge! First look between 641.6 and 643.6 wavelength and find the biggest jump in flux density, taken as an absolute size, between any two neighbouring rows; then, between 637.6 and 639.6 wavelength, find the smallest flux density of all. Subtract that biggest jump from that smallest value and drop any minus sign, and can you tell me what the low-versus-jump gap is 76.8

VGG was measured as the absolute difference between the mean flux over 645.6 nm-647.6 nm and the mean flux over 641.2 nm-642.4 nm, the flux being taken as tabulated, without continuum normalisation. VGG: 0.3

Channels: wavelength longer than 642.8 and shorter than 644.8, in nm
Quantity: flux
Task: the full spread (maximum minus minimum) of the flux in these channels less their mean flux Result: -73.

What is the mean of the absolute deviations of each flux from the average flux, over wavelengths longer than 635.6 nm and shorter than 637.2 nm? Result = 1.70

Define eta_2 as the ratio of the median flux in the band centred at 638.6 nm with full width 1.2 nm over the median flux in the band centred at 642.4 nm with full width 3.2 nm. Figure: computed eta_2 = 1.02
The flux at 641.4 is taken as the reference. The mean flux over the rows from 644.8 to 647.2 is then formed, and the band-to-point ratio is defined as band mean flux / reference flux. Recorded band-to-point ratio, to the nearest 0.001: 1.001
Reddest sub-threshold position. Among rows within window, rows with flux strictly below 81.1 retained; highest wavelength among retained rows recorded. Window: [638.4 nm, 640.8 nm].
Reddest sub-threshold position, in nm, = 640.2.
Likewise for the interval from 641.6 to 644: 643.8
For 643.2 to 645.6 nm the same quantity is 643.8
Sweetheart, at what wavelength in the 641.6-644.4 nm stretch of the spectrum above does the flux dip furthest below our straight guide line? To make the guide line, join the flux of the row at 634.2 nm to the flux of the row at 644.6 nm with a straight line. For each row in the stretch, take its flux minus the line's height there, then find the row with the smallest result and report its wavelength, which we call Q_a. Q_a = 643.8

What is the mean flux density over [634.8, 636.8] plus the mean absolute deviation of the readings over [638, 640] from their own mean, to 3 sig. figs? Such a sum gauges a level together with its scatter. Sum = 78.8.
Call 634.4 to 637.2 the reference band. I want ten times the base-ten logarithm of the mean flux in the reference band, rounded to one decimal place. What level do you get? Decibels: 18.9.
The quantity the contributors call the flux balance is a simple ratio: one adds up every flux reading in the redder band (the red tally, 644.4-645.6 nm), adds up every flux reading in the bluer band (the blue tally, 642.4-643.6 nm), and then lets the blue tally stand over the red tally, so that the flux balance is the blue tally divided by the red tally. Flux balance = 0.95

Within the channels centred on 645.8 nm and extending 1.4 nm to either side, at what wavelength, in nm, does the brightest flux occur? 644.6 nm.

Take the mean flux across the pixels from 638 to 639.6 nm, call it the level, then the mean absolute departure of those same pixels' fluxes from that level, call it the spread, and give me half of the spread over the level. 0.0043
